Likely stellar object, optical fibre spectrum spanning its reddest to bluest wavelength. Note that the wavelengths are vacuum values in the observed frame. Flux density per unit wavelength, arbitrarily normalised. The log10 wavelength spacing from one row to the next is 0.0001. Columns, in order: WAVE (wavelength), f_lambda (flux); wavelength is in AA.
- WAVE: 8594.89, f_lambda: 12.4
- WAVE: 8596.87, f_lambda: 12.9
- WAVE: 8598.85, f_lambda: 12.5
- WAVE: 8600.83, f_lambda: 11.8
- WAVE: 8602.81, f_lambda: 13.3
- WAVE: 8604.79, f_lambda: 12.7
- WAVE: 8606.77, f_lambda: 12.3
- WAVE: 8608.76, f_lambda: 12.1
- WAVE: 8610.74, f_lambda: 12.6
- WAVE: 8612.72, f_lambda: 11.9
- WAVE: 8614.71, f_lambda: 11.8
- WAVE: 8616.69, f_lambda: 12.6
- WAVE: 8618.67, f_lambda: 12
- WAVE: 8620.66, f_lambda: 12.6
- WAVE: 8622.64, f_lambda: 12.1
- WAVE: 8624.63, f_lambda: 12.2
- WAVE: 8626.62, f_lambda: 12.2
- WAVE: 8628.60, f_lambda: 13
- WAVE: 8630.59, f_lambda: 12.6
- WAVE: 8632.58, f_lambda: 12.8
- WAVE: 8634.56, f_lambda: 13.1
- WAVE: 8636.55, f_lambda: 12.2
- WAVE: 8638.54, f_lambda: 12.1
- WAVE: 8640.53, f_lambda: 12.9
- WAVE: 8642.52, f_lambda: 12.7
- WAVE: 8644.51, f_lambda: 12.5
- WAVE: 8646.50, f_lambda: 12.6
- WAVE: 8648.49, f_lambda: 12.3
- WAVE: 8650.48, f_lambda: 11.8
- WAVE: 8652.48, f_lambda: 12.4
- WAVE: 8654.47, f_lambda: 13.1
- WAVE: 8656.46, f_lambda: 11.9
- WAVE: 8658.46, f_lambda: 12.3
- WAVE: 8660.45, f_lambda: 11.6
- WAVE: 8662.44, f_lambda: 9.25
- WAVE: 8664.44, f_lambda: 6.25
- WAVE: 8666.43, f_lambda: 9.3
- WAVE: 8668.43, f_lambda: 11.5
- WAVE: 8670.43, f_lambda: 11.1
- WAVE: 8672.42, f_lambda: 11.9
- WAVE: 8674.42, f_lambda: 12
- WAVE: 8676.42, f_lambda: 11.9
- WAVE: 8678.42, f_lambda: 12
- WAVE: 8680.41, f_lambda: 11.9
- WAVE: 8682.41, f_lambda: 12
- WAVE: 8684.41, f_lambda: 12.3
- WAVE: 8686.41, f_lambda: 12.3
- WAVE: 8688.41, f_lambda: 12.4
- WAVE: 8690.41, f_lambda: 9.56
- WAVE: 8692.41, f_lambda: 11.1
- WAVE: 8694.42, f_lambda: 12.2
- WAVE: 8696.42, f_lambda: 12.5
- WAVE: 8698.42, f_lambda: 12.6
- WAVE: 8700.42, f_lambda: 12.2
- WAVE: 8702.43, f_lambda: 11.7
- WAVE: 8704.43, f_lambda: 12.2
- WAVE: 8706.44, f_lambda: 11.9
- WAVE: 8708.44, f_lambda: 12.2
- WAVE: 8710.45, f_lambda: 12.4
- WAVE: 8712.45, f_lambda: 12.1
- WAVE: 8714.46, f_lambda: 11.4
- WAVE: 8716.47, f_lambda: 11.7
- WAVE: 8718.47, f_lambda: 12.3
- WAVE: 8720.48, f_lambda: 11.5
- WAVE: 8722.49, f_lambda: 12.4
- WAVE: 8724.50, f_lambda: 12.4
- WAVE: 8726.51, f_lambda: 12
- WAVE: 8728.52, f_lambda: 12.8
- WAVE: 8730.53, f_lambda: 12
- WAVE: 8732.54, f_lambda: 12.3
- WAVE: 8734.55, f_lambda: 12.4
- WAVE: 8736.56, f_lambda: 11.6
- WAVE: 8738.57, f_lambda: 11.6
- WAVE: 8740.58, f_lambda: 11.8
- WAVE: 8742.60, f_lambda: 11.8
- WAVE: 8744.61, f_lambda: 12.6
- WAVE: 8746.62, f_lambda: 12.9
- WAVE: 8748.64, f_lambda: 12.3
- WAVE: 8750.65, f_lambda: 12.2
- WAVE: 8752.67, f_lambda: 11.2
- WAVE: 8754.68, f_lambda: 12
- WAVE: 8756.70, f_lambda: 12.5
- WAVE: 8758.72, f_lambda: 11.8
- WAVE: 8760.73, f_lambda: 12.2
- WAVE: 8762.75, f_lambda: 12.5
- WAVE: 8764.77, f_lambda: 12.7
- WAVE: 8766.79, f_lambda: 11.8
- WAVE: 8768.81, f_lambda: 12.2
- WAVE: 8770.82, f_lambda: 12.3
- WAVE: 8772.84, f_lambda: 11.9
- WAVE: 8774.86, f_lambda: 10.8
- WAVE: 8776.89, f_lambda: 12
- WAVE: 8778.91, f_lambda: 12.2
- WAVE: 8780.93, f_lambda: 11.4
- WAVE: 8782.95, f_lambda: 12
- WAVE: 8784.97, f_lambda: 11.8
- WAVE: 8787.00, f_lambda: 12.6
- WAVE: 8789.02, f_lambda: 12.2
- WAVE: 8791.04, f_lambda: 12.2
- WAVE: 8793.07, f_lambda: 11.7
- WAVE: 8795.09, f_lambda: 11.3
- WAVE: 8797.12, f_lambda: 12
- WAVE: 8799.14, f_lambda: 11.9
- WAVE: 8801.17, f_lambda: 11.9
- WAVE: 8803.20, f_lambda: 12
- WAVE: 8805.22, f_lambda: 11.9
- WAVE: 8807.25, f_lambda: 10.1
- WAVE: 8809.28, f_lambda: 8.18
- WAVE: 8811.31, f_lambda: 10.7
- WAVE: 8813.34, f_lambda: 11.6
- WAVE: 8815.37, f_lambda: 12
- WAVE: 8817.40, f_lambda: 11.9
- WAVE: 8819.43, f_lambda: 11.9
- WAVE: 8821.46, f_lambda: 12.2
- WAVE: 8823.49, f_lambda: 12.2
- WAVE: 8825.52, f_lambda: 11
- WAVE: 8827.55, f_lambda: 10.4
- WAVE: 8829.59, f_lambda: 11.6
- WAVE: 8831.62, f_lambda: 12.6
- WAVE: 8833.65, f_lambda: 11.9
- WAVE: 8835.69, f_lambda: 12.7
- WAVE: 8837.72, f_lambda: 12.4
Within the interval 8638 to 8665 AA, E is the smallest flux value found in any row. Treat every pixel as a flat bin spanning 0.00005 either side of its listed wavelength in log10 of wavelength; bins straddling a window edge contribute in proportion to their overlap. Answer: 6.25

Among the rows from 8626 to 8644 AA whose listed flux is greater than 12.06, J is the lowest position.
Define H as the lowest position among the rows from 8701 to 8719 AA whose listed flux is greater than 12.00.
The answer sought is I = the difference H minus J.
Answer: 77.8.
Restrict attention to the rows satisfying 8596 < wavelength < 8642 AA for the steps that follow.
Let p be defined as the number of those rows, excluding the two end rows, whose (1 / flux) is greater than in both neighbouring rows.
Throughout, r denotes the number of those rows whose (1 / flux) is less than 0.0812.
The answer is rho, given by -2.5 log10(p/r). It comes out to 0.6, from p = 7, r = 12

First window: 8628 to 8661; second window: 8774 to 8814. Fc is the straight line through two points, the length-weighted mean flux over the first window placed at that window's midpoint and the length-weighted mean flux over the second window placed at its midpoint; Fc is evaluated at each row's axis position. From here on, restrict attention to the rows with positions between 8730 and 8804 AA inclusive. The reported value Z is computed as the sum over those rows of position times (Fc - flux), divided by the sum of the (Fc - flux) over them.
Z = 8771.1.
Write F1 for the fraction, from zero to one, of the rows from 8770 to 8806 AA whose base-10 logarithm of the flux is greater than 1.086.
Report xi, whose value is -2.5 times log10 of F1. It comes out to 1.4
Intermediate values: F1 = 0.3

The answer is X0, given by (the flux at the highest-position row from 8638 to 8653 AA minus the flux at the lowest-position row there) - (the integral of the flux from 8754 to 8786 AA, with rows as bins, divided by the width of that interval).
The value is -11.7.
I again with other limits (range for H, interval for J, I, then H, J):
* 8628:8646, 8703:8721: -75.8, 8628.60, 8704.43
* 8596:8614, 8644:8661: -47.6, 8596.87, 8644.51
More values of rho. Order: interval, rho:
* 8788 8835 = -1.2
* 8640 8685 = -0.2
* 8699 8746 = 0.0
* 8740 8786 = 0.0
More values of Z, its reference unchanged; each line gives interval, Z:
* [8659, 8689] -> 8665.8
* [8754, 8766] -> 8761.1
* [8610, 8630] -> 8617.0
